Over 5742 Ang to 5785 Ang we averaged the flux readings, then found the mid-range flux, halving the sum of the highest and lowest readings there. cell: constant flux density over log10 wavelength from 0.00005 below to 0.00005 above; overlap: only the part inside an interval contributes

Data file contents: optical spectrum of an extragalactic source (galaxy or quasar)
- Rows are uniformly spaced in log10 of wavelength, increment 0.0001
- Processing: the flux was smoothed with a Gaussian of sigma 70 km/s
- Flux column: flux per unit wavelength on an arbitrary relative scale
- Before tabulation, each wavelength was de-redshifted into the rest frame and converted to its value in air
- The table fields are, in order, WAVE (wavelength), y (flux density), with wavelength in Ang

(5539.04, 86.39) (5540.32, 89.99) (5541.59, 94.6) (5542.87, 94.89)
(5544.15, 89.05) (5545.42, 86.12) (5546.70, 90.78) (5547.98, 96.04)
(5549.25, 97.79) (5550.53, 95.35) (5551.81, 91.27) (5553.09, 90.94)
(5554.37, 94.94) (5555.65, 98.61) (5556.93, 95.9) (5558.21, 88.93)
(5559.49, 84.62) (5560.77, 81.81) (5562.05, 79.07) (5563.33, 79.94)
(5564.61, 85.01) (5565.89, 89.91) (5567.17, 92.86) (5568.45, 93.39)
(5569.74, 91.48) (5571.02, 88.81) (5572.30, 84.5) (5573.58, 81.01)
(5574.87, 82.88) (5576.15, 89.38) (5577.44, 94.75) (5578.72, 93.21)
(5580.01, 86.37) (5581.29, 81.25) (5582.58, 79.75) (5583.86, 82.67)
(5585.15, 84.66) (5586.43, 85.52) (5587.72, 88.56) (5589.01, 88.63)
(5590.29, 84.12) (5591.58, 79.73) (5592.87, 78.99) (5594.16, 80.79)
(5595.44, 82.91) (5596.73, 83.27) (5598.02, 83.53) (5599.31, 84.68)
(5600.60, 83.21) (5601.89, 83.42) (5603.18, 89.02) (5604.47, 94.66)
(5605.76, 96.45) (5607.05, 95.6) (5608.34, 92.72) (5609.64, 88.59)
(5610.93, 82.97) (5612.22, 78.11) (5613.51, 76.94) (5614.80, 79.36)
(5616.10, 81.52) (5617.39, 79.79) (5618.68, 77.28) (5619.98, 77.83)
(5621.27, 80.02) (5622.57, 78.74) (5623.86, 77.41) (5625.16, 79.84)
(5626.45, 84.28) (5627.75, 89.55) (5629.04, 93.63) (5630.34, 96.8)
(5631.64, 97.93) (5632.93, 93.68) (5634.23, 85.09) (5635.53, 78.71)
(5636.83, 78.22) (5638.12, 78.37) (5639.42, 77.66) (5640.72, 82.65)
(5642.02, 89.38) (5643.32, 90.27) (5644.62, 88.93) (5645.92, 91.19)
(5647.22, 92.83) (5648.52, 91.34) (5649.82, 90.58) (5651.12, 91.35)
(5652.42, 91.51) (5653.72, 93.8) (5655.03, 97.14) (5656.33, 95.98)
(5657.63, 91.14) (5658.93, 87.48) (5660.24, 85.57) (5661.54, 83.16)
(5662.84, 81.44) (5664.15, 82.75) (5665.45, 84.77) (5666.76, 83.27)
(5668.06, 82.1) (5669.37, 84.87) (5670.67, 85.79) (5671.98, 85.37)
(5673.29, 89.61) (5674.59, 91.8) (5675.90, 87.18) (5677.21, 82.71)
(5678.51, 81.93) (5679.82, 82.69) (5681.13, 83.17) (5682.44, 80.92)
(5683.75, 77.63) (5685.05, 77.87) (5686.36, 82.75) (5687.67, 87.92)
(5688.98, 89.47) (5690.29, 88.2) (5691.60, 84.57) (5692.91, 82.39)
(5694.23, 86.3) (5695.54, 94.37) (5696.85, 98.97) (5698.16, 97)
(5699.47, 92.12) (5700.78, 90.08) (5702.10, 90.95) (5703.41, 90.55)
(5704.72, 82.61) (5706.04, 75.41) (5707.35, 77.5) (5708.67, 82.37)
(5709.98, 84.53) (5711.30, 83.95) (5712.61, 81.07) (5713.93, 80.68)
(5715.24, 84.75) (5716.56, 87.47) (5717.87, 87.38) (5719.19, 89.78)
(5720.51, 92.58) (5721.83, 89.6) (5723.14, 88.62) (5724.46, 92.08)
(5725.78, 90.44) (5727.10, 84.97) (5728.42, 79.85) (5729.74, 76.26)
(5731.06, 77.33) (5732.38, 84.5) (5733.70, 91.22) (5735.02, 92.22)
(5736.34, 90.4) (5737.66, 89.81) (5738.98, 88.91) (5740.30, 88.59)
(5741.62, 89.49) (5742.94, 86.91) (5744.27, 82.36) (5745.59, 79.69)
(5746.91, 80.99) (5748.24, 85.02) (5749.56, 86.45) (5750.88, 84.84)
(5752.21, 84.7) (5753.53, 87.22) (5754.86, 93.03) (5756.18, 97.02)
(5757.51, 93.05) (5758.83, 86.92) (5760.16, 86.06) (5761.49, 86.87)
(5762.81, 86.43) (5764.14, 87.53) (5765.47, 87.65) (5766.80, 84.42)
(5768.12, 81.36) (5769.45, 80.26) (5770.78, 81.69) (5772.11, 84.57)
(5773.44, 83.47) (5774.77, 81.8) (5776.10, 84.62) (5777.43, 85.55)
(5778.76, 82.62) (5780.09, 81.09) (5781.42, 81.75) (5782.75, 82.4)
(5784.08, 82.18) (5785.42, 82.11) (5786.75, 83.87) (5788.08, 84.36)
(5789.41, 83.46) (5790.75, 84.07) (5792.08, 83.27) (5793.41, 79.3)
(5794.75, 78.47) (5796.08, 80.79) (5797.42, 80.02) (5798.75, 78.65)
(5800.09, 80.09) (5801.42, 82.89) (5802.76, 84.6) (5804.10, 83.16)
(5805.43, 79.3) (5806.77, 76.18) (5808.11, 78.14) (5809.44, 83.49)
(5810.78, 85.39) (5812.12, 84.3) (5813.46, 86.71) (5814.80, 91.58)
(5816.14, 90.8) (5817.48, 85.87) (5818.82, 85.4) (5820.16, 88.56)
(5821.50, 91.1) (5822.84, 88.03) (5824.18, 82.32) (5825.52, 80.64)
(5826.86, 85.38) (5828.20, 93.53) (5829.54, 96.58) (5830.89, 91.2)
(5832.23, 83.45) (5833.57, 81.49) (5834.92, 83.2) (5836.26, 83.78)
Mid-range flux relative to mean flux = 1.04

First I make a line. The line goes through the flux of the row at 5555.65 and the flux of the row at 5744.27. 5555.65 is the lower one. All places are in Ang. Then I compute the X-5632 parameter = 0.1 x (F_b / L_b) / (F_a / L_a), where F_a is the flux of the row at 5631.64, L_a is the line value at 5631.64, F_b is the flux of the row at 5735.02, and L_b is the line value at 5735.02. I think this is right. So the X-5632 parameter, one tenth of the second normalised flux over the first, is 0.104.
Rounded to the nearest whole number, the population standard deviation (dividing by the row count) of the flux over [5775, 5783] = 2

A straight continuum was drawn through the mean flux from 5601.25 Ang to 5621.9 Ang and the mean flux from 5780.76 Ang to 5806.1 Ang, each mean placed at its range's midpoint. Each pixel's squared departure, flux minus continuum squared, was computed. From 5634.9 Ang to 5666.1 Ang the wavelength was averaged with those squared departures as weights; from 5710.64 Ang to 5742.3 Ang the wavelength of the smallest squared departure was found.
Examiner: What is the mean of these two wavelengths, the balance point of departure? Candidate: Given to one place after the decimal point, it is 5680.7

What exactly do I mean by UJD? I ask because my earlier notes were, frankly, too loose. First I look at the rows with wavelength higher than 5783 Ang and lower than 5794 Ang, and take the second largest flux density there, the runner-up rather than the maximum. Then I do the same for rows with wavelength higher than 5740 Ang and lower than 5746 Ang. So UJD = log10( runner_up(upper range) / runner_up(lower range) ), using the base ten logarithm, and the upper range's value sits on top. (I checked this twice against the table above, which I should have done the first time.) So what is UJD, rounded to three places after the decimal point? -0.023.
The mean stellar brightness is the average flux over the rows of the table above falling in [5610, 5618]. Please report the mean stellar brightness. 80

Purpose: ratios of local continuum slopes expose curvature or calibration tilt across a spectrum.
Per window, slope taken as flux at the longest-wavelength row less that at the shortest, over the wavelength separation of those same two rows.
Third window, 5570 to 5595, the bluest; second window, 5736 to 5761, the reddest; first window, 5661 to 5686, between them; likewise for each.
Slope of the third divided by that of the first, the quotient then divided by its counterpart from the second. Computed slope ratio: -8.5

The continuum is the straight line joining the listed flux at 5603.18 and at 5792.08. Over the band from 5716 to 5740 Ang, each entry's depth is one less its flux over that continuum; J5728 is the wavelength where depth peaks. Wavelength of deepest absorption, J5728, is 5729.74 Ang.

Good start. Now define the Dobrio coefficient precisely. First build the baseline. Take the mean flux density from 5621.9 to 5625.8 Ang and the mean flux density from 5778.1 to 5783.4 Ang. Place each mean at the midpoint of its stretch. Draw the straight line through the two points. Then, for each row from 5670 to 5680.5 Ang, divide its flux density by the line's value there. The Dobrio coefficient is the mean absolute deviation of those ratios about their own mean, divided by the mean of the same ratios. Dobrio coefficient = 0.032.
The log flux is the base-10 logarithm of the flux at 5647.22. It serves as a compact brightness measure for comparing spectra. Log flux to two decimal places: 1.97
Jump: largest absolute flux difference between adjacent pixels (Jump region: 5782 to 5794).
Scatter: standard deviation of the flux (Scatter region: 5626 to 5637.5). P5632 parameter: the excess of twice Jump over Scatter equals 1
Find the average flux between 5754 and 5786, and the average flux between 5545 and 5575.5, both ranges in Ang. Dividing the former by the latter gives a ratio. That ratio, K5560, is 0.95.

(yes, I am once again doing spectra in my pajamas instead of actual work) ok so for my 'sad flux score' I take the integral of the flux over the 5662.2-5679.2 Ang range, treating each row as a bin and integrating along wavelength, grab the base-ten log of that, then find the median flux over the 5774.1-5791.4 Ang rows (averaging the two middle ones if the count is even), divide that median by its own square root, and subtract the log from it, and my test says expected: 5.93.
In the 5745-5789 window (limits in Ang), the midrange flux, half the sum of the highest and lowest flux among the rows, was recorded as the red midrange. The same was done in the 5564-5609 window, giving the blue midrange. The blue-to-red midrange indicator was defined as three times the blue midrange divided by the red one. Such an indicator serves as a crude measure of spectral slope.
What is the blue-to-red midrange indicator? 2.98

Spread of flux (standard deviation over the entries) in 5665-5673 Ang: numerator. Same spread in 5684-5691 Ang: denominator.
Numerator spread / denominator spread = 0.3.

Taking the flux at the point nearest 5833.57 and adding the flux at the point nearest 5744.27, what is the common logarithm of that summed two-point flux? 2.21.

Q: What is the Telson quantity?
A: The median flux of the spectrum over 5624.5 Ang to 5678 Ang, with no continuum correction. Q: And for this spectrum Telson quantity 87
